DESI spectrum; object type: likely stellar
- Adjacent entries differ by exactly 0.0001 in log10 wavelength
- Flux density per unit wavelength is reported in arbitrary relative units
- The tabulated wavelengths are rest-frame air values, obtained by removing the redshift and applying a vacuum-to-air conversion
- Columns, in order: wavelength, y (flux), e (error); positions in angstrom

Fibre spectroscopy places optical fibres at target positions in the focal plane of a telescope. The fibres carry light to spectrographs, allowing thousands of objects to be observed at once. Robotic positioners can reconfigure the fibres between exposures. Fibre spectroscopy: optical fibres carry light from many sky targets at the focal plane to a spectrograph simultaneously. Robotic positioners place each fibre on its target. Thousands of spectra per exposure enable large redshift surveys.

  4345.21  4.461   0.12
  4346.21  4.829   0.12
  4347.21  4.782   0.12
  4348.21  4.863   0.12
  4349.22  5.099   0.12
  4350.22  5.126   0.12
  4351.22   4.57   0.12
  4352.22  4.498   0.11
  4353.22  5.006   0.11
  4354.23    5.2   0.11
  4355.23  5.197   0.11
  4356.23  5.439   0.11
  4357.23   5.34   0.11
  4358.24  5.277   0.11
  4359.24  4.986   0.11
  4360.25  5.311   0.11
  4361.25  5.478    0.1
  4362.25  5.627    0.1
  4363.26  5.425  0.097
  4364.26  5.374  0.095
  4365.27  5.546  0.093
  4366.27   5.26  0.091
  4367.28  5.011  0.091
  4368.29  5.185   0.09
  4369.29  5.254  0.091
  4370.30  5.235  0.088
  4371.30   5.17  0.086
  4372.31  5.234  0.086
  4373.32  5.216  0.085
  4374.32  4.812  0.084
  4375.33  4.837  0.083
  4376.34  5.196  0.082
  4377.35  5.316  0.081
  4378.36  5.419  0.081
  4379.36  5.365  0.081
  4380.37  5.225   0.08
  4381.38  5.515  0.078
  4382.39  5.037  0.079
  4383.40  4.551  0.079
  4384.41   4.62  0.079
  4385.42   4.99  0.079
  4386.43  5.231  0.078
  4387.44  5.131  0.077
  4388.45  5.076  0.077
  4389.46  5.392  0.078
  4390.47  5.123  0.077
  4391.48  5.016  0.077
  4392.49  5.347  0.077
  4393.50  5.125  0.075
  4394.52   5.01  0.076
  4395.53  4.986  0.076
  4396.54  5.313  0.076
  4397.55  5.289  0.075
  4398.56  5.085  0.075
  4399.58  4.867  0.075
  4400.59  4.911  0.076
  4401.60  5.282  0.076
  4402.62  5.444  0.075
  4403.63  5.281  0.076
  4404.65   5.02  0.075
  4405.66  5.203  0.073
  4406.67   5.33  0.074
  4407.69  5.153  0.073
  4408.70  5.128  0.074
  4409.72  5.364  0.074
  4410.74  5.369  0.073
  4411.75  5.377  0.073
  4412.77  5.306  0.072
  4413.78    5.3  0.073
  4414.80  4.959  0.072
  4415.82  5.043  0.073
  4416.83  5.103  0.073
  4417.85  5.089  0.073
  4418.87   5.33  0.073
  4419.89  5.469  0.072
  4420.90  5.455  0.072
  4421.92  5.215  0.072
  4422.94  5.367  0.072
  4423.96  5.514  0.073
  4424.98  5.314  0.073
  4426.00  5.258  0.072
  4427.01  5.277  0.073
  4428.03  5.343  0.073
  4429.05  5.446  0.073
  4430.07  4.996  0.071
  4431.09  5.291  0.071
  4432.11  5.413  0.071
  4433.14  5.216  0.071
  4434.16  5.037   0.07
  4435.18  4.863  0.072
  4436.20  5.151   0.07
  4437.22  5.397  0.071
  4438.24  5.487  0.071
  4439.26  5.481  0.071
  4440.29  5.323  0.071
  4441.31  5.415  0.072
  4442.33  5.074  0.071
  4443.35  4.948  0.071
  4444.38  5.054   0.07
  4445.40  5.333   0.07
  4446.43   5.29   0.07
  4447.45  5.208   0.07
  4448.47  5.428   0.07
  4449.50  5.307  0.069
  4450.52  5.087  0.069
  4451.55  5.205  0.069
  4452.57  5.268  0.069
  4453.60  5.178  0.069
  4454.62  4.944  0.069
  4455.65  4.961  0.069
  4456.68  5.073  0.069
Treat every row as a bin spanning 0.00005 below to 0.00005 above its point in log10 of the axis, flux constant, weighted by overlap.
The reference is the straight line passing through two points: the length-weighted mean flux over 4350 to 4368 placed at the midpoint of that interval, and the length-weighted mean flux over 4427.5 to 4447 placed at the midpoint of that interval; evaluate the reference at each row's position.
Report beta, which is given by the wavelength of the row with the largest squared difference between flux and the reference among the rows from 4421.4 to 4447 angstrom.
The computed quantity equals 4435.18 angstrom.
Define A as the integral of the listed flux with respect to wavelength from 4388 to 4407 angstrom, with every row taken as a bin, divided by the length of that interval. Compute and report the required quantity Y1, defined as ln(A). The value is 1.64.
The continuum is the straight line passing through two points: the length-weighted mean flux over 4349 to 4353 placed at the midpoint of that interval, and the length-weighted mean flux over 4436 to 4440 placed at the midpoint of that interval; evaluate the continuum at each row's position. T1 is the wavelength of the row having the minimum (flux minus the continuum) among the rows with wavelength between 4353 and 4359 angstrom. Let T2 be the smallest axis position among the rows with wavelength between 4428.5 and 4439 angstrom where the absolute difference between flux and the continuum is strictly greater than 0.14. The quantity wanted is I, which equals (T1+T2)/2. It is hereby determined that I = 4391.6 angstrom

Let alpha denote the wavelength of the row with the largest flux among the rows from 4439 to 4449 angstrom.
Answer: 4439.26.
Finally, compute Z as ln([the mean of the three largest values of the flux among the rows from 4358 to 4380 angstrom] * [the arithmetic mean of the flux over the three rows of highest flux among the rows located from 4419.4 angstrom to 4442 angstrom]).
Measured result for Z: 3.42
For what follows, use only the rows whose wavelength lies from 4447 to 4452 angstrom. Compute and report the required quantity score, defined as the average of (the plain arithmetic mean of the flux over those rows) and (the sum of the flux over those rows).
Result 15.7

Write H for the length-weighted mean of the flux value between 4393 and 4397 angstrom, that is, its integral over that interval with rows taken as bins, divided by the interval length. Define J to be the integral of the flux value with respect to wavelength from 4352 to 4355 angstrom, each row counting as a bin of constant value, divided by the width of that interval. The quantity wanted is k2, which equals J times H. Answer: 25.3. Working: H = 5.10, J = 4.96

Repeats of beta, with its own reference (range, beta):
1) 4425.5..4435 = 4430.07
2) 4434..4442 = 4435.18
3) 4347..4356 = 4352.22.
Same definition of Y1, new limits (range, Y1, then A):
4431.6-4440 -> 1.66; 5.25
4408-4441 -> 1.66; 5.27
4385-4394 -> 1.64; 5.16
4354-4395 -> 1.65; 5.20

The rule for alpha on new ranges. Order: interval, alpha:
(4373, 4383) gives 4381.38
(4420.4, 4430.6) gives 4423.96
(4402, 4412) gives 4402.62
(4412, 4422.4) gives 4419.89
